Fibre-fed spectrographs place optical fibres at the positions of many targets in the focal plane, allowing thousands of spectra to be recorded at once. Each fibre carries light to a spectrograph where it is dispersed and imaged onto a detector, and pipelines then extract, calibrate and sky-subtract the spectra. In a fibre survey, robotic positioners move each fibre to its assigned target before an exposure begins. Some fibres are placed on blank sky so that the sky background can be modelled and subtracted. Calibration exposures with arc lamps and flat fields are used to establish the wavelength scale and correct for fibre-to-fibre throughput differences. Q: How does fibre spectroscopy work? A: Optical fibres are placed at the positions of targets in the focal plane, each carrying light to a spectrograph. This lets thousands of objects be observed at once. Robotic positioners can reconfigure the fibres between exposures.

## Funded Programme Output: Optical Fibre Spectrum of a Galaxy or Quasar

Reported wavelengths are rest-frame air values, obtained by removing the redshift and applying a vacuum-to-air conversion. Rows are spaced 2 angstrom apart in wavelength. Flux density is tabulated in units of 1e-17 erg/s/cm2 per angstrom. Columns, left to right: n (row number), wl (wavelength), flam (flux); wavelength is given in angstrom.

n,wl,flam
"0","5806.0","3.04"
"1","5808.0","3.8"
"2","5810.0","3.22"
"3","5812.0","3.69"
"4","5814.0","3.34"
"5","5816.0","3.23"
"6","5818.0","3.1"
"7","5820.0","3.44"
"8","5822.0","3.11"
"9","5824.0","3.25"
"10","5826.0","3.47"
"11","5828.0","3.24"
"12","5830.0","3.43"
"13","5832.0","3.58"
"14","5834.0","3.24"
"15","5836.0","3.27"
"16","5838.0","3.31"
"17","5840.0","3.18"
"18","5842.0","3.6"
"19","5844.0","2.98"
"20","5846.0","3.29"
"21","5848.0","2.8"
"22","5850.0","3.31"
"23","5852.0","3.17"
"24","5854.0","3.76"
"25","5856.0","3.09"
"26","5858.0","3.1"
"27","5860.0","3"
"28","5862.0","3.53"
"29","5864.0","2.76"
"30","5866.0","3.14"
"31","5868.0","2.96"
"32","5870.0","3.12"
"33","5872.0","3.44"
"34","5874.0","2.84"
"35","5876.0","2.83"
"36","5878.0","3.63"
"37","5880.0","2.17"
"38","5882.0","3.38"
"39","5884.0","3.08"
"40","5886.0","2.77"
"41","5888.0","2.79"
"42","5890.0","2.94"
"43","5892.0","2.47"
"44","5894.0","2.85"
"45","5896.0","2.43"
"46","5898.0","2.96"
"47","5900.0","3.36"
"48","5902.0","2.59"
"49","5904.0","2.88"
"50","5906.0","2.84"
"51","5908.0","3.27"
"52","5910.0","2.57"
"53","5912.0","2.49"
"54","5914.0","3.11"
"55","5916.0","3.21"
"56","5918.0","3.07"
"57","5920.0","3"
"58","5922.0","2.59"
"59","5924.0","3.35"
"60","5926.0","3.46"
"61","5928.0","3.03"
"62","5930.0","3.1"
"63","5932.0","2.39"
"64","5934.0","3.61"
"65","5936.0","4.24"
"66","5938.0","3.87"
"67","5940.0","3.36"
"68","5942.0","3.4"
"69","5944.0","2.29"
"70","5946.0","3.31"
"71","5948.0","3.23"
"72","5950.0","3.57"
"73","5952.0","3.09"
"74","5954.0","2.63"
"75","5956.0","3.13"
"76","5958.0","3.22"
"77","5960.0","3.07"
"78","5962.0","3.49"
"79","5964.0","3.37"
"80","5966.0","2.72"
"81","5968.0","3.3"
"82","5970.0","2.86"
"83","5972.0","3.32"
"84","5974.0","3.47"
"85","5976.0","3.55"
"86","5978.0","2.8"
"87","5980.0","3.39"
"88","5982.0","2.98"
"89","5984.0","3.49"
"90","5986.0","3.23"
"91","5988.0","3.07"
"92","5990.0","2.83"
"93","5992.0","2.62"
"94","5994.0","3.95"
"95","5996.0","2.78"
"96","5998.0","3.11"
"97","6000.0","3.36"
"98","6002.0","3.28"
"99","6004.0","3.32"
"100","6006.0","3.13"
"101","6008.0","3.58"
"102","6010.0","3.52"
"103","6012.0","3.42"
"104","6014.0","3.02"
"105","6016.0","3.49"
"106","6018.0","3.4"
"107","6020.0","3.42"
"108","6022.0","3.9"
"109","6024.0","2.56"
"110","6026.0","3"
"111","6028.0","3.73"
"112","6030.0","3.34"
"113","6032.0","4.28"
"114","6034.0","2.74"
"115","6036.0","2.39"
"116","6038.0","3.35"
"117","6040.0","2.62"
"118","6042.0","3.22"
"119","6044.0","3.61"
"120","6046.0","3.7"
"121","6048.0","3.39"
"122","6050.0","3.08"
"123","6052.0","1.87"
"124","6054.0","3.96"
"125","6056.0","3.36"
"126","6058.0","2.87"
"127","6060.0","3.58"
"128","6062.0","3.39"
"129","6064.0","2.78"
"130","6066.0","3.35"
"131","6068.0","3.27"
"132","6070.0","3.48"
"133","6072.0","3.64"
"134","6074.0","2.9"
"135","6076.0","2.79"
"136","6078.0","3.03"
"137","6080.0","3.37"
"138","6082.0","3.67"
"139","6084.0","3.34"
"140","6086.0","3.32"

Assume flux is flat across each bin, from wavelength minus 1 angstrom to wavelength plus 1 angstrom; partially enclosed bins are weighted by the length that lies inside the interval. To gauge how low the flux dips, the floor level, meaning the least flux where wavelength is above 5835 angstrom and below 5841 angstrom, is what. 3.18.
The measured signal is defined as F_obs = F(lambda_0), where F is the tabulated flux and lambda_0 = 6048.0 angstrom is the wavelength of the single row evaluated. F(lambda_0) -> 3.39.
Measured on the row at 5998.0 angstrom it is 3.11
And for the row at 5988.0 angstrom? 3.07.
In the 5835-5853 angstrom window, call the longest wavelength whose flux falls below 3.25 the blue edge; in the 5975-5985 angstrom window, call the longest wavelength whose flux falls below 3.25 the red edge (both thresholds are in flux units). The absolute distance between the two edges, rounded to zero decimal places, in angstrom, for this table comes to 130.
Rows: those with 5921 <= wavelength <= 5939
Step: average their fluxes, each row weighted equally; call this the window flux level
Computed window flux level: 3.29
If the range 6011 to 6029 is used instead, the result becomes 3.33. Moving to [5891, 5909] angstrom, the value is 2.85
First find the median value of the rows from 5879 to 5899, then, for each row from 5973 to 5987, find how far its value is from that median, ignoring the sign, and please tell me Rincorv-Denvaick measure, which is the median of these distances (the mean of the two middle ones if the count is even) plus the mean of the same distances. 1.0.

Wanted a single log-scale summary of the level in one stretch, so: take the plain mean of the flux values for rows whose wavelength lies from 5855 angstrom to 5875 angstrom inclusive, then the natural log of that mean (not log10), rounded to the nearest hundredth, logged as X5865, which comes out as 1.13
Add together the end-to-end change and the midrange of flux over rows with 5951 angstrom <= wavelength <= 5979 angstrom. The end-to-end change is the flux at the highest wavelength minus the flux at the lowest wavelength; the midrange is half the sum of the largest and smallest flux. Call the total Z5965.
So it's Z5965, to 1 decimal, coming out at 2.8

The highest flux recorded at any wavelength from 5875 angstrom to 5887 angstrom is 3.63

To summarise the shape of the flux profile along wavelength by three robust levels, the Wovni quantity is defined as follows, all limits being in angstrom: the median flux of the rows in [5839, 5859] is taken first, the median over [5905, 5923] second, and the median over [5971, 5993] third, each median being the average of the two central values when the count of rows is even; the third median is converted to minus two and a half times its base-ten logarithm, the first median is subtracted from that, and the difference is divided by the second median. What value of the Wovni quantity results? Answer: -1.483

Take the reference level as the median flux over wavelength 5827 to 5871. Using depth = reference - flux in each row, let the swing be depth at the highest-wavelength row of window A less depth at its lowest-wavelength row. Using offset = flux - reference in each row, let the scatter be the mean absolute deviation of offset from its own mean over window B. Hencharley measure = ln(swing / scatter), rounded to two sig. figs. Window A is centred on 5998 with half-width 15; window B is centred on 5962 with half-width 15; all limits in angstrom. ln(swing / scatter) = -1.2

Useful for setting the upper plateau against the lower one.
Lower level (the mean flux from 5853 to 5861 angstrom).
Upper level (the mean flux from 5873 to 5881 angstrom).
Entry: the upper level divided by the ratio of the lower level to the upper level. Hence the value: 2.54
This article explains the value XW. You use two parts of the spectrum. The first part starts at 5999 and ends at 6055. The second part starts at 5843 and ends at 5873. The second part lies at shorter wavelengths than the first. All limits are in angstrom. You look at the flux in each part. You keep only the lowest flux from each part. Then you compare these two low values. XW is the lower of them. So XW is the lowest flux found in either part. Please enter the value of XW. 1.9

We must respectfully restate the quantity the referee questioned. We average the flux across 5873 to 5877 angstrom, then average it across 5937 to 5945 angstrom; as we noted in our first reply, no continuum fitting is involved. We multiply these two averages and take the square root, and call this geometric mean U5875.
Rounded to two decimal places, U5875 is 3.03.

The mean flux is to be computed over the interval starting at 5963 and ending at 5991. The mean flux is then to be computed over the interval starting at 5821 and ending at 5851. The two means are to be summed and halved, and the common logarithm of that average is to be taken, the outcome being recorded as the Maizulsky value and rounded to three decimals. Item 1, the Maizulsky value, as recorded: 0.508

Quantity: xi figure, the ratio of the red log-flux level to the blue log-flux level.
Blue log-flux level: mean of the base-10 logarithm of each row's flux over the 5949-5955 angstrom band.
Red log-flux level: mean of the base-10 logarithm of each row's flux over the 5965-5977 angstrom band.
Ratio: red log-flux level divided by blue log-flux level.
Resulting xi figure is 1.03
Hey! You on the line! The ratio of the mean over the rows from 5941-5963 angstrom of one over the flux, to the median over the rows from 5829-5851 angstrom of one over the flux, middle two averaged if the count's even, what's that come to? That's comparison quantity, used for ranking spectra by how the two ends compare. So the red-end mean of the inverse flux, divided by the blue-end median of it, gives 1.067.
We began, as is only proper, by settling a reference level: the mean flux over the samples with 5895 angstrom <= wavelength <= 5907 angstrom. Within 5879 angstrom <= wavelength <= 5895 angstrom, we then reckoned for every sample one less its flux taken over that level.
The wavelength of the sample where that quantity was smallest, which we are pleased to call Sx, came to 5882.0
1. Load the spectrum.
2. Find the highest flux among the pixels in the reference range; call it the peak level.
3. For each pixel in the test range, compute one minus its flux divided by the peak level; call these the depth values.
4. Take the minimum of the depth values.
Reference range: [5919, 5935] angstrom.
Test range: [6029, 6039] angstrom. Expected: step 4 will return -0.19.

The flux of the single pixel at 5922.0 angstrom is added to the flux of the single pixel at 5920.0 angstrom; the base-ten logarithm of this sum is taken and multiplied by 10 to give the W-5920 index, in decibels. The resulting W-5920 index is 7.47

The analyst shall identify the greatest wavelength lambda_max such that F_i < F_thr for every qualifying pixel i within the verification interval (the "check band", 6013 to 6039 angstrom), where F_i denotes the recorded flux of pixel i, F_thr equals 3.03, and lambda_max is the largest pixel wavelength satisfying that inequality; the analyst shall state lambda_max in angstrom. 6036.0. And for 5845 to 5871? 5868.0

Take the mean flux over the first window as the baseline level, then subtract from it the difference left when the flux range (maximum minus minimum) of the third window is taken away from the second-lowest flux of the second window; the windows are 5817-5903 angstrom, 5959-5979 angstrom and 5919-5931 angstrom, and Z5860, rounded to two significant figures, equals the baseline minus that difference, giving 1.2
